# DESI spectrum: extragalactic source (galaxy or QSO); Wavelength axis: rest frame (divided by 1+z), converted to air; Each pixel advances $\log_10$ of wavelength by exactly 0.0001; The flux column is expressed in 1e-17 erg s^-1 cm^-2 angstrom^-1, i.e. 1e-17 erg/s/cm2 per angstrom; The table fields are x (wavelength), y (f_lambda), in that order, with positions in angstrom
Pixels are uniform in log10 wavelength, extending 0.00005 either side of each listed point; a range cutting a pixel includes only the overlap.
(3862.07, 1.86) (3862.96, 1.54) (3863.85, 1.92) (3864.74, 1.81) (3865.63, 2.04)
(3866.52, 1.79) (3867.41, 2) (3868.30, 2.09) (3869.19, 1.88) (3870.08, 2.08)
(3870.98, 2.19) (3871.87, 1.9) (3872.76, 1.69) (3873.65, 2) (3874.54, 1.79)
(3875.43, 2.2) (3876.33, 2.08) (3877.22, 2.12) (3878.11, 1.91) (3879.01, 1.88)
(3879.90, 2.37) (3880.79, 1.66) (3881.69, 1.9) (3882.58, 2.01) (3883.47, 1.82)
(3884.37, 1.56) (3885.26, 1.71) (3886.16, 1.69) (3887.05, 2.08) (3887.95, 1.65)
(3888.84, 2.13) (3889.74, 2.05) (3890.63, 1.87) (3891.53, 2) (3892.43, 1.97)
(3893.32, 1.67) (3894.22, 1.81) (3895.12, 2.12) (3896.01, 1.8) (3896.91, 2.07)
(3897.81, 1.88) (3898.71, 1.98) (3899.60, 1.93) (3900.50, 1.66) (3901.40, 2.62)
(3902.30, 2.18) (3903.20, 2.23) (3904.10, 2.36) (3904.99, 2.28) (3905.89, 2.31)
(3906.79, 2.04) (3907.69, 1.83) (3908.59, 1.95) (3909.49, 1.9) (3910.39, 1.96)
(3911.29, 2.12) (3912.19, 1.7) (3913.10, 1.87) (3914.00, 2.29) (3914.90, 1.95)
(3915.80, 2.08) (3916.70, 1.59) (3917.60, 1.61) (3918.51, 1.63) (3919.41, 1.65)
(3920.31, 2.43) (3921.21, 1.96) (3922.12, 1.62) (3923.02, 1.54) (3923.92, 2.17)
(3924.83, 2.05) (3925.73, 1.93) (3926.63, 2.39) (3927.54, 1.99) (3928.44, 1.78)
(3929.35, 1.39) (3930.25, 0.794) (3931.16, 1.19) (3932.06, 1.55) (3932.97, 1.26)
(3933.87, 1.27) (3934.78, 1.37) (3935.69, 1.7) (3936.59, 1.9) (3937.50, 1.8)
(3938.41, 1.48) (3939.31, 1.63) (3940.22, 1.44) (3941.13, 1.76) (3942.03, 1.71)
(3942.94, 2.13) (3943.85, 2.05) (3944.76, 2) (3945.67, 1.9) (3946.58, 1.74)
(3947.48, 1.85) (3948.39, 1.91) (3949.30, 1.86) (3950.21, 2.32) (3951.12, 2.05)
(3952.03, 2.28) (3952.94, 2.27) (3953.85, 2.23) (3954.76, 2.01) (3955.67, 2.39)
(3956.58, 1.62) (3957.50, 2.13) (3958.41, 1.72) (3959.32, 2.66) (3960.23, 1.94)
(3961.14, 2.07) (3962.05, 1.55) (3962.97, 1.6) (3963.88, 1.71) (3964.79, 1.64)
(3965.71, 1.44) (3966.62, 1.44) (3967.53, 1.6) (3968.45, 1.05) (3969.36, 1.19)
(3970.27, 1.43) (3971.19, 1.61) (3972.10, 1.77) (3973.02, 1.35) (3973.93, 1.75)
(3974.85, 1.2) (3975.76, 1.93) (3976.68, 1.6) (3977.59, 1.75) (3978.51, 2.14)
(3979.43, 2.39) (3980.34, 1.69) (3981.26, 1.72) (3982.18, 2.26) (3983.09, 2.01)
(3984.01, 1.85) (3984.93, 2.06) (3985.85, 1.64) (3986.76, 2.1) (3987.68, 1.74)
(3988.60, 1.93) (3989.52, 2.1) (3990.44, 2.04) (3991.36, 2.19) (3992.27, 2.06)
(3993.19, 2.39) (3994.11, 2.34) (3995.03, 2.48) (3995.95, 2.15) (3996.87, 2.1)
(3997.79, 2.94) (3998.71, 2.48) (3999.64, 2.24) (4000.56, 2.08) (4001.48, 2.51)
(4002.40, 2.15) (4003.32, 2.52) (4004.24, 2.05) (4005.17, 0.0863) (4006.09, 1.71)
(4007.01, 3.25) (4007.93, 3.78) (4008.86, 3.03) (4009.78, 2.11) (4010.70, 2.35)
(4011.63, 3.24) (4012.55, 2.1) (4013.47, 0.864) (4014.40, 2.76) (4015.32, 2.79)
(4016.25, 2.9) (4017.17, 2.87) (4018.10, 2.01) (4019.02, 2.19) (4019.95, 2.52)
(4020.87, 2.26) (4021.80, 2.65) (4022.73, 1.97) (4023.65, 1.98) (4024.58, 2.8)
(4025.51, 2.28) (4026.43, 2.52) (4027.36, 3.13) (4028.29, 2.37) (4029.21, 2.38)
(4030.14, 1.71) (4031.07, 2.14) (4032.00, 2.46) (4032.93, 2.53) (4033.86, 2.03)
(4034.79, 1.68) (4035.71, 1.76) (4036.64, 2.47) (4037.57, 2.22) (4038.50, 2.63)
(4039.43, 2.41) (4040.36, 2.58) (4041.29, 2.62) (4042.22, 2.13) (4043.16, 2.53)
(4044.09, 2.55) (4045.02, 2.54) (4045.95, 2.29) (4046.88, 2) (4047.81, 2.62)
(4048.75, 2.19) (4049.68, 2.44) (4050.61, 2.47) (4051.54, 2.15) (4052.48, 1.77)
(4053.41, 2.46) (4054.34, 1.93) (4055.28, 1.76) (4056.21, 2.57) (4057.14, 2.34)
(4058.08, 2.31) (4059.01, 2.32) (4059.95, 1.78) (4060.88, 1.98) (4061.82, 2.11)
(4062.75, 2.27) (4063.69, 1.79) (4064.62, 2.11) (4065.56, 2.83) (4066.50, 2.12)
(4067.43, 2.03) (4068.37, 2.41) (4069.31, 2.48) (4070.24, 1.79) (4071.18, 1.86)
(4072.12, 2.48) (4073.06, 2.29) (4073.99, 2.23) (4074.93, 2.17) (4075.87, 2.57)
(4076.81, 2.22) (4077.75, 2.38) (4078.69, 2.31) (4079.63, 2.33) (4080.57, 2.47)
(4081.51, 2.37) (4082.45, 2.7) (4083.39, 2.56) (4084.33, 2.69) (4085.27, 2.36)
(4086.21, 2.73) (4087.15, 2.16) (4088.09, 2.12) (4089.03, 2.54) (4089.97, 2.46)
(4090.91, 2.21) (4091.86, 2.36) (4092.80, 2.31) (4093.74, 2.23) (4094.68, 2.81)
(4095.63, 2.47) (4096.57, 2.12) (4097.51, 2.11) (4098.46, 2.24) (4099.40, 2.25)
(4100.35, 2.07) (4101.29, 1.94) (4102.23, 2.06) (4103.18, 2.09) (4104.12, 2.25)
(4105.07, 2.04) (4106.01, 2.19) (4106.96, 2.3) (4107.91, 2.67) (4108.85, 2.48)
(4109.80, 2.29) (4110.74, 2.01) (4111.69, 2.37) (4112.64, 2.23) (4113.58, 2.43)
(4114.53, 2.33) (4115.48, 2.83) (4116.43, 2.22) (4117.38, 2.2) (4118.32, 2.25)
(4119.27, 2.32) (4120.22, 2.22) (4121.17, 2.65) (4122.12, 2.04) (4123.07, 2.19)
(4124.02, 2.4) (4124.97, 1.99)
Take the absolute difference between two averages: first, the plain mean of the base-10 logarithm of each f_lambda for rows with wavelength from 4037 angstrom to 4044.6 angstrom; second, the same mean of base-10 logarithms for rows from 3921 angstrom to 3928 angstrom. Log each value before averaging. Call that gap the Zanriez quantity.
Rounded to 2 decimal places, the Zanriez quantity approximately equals 0.10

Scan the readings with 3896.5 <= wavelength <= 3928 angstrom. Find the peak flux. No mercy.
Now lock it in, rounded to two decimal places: 2.62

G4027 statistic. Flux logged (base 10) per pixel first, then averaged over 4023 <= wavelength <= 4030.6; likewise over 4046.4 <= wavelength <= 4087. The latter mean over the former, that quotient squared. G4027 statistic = 0.9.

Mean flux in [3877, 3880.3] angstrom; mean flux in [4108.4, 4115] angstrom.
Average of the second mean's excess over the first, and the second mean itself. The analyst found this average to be 1.27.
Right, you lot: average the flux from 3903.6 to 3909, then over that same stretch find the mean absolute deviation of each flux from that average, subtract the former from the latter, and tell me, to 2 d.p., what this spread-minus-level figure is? -1.94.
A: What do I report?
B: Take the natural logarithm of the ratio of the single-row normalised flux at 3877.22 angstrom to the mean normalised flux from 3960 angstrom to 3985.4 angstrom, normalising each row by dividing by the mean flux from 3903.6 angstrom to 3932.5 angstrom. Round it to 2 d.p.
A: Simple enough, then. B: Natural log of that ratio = 0.22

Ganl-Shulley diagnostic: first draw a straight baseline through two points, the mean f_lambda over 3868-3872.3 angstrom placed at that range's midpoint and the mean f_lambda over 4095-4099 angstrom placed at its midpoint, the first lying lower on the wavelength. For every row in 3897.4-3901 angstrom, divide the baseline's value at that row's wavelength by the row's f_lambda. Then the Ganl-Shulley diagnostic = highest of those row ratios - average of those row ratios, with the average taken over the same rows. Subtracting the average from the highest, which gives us 0.13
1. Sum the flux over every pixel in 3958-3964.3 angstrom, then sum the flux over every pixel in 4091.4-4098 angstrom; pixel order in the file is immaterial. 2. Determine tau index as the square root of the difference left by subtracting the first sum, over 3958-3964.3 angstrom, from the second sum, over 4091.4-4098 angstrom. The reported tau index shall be 1.8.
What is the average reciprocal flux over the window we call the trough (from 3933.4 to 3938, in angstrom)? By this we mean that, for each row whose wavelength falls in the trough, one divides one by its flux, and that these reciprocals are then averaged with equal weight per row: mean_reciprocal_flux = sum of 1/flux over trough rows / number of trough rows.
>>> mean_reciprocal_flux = 0.64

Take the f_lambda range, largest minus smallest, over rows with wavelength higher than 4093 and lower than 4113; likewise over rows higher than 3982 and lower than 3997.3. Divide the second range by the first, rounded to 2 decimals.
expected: 0.97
